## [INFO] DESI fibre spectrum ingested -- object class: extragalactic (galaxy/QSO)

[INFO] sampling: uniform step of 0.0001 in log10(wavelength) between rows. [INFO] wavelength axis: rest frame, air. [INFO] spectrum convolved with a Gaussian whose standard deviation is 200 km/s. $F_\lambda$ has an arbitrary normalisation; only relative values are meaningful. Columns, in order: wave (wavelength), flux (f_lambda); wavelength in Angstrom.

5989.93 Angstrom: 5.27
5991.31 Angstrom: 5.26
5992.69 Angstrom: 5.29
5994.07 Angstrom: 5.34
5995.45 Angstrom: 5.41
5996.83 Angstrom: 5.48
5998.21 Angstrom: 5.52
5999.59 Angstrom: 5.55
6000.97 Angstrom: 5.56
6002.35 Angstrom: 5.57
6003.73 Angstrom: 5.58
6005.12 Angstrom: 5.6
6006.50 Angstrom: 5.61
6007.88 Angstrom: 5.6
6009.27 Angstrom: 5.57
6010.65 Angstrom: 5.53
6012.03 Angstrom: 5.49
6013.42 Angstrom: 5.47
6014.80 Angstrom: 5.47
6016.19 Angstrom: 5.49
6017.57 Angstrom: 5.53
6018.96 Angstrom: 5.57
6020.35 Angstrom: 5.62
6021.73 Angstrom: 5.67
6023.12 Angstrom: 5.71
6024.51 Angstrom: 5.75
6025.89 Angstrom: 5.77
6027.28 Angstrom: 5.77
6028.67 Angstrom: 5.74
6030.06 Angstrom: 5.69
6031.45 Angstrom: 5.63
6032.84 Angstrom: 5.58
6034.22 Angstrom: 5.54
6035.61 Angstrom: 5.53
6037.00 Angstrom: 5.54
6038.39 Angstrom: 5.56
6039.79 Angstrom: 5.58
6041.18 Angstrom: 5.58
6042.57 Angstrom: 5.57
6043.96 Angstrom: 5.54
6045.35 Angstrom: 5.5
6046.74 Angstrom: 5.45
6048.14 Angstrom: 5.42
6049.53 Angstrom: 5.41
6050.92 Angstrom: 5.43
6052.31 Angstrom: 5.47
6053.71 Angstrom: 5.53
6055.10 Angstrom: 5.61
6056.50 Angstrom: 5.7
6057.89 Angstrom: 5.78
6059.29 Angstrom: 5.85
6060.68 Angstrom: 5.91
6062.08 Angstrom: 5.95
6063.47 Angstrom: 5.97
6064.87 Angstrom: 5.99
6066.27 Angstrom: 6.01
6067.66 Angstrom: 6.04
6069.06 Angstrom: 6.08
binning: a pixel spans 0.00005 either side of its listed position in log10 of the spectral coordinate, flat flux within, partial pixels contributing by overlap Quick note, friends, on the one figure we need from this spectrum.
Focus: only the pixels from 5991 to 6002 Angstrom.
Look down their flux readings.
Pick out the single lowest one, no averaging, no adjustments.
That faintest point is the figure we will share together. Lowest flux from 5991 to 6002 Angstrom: 5.26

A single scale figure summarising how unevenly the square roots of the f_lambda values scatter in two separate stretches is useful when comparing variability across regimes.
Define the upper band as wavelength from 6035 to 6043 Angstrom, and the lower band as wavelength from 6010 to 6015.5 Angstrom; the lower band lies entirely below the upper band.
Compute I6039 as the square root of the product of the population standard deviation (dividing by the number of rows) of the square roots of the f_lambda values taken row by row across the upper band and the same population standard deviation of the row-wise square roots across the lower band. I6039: 0.0046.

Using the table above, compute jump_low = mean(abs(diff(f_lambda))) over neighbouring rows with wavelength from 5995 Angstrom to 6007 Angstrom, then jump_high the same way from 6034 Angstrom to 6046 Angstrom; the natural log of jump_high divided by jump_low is -0.36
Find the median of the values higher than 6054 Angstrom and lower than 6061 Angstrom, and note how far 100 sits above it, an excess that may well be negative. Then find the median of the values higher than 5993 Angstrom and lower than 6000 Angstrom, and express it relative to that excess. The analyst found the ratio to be 0.0582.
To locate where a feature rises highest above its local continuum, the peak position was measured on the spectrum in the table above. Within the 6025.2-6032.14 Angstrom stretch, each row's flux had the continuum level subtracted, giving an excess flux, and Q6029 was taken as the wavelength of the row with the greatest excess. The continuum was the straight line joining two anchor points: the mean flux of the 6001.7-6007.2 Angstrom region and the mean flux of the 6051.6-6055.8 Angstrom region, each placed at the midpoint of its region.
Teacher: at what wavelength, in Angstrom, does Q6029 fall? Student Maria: 6027.28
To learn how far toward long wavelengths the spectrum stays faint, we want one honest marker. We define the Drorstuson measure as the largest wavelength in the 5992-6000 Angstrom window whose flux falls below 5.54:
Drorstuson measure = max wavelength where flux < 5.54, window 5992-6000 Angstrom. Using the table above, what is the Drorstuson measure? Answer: 5998.21 Angstrom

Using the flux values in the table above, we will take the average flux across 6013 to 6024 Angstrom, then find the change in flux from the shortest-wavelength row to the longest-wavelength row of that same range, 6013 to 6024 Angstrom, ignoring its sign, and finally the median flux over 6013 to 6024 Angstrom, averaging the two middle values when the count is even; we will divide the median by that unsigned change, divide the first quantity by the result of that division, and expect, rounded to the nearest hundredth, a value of 0.24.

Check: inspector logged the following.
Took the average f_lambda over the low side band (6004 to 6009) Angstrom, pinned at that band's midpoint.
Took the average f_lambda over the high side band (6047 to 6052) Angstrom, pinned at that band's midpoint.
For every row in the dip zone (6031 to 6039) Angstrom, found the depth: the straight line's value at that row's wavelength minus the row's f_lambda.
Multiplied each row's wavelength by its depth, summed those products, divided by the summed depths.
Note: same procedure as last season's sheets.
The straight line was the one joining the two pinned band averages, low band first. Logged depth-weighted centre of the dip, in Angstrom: 6034.5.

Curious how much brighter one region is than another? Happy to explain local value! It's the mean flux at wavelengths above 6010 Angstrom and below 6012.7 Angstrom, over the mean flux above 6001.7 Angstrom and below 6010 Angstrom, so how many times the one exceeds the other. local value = 0.99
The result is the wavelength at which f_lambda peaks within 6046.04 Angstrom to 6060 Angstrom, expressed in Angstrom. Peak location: 6059.29 Angstrom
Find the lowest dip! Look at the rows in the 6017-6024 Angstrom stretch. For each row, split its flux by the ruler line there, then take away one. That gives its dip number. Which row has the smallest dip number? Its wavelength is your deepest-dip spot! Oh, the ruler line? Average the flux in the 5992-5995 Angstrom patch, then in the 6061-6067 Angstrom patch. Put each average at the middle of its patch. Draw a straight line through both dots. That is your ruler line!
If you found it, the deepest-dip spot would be 6017.57 Angstrom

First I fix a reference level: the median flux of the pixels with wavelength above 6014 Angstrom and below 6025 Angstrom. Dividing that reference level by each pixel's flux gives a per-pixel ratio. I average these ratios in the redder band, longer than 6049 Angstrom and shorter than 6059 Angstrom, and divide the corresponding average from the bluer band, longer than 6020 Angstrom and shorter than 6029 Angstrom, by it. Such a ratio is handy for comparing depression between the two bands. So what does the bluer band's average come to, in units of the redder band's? 0.97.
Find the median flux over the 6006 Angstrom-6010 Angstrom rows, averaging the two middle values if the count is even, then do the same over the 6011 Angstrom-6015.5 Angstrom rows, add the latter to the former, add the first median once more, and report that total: 16.7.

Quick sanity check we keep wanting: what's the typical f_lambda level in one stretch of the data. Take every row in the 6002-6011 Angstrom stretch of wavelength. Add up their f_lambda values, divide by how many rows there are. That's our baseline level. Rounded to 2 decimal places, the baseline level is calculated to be 5.58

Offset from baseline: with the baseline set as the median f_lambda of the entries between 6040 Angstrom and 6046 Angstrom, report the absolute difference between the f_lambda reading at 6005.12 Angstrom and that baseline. 0.045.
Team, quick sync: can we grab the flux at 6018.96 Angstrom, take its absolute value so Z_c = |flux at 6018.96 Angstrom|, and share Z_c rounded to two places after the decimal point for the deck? 5.57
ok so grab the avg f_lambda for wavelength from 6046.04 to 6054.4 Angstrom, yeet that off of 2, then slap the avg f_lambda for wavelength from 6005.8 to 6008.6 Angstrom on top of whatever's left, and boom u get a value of 2.15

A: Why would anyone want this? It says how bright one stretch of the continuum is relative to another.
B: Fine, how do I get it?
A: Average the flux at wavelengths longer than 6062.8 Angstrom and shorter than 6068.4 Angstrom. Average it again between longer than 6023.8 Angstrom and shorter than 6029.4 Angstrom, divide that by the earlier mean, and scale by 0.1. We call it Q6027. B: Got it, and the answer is 0.0959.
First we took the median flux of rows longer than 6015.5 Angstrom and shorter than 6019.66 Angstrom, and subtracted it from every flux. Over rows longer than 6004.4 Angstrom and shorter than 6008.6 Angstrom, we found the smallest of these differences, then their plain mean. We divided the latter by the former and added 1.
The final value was 2.0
